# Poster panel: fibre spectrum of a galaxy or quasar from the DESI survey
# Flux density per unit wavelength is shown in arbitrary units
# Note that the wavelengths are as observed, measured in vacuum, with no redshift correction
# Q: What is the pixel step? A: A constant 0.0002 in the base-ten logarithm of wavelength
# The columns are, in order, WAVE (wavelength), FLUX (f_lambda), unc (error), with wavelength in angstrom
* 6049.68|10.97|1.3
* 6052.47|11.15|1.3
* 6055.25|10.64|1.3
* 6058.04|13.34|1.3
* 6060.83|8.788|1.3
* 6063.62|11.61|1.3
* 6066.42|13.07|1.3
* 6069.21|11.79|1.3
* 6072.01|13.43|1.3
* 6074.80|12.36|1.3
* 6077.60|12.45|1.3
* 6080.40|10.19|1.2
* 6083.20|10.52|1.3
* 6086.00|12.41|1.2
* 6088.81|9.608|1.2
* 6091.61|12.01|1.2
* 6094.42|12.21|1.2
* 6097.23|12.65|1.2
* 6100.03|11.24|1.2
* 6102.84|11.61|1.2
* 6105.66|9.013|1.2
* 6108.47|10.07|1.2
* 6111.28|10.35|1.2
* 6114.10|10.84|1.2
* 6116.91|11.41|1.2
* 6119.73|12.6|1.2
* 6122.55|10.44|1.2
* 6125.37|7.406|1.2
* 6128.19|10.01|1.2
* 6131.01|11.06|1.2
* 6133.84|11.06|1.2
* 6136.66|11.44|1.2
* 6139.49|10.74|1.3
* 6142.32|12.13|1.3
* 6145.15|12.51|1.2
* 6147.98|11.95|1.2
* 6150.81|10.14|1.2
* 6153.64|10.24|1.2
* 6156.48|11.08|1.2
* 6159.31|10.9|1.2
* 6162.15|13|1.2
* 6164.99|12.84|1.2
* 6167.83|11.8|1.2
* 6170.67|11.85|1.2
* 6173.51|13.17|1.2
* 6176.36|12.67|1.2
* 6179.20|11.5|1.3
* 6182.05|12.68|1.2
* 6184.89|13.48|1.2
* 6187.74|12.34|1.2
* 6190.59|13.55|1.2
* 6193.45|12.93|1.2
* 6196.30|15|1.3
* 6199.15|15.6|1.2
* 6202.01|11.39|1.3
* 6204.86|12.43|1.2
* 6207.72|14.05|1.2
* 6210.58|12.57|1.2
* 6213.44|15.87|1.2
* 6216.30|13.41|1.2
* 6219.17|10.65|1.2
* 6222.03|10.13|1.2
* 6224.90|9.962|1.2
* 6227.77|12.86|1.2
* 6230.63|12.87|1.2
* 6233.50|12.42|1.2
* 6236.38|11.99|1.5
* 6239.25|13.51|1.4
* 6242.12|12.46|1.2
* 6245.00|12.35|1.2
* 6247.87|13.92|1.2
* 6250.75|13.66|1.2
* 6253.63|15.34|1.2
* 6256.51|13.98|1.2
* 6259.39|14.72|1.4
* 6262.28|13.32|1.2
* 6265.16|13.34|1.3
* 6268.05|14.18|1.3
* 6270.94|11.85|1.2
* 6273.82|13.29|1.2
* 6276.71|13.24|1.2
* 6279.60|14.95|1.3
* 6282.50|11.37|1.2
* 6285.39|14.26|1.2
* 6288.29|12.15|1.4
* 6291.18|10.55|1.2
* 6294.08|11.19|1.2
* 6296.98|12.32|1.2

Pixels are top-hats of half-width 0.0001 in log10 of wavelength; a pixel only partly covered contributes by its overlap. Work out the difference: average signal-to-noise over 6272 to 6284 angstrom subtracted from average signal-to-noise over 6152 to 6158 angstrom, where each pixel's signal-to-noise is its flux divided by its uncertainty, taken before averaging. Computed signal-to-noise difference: -1.9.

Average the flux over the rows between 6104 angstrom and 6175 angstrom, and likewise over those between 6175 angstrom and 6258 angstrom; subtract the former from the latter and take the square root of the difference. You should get 1.35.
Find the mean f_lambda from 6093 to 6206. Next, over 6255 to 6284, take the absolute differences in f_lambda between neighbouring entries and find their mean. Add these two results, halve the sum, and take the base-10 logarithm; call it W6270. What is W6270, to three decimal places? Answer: 0.816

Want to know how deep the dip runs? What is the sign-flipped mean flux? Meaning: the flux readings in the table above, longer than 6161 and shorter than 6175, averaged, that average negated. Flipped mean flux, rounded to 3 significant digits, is -12.5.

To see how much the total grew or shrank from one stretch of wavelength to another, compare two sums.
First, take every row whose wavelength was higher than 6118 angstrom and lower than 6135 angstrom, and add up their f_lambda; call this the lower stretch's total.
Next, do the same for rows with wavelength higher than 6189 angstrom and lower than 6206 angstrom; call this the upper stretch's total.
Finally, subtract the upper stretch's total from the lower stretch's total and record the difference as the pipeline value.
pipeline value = -18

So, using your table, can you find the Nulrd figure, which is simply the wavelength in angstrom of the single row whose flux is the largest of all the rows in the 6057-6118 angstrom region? 6072.01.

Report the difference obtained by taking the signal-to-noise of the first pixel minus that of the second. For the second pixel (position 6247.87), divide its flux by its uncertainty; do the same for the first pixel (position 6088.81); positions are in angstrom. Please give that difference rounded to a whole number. -4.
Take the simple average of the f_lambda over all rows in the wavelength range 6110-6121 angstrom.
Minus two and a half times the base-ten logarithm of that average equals -2.63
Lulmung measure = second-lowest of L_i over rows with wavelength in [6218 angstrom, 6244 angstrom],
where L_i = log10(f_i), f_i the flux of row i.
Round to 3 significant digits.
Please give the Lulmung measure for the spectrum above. 1.01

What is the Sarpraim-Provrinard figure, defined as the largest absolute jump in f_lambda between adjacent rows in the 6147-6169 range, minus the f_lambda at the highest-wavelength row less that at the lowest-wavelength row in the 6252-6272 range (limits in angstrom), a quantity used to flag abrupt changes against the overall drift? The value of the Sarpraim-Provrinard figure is 5.6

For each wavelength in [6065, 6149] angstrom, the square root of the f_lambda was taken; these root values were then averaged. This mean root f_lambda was 3.35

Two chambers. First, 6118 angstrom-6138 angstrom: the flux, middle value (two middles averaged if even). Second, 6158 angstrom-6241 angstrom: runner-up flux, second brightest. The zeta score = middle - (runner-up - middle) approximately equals 6.5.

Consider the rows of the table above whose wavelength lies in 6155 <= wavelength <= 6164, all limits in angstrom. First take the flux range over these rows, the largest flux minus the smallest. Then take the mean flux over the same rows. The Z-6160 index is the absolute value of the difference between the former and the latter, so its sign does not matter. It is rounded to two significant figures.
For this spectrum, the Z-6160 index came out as 9.6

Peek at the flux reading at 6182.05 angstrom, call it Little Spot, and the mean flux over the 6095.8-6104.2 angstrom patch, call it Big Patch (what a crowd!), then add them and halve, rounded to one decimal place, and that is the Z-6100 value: 12.3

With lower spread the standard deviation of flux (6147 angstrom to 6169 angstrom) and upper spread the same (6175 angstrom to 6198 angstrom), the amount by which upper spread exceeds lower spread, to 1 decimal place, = -0.1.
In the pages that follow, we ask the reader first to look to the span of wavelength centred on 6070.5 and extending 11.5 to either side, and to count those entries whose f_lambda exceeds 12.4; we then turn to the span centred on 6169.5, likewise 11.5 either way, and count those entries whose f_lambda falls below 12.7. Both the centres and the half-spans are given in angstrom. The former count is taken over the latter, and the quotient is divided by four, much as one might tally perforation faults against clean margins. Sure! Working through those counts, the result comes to 0.15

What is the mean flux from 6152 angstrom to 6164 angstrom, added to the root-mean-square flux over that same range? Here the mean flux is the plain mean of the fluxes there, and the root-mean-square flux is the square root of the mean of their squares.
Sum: 22.7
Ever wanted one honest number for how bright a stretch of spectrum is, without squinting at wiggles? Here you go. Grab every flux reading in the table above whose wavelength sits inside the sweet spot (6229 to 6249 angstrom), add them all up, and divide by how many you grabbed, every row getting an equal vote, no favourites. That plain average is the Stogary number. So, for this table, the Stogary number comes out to 12.8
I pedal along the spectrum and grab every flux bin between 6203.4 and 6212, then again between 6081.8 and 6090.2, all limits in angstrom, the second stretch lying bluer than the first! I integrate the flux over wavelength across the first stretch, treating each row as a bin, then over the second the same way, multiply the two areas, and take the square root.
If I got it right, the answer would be 101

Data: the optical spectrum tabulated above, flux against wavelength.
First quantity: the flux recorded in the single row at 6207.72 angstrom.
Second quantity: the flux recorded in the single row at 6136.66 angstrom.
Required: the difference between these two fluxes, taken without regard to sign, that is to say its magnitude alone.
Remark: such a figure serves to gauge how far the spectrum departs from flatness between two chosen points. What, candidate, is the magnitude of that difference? 2.6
